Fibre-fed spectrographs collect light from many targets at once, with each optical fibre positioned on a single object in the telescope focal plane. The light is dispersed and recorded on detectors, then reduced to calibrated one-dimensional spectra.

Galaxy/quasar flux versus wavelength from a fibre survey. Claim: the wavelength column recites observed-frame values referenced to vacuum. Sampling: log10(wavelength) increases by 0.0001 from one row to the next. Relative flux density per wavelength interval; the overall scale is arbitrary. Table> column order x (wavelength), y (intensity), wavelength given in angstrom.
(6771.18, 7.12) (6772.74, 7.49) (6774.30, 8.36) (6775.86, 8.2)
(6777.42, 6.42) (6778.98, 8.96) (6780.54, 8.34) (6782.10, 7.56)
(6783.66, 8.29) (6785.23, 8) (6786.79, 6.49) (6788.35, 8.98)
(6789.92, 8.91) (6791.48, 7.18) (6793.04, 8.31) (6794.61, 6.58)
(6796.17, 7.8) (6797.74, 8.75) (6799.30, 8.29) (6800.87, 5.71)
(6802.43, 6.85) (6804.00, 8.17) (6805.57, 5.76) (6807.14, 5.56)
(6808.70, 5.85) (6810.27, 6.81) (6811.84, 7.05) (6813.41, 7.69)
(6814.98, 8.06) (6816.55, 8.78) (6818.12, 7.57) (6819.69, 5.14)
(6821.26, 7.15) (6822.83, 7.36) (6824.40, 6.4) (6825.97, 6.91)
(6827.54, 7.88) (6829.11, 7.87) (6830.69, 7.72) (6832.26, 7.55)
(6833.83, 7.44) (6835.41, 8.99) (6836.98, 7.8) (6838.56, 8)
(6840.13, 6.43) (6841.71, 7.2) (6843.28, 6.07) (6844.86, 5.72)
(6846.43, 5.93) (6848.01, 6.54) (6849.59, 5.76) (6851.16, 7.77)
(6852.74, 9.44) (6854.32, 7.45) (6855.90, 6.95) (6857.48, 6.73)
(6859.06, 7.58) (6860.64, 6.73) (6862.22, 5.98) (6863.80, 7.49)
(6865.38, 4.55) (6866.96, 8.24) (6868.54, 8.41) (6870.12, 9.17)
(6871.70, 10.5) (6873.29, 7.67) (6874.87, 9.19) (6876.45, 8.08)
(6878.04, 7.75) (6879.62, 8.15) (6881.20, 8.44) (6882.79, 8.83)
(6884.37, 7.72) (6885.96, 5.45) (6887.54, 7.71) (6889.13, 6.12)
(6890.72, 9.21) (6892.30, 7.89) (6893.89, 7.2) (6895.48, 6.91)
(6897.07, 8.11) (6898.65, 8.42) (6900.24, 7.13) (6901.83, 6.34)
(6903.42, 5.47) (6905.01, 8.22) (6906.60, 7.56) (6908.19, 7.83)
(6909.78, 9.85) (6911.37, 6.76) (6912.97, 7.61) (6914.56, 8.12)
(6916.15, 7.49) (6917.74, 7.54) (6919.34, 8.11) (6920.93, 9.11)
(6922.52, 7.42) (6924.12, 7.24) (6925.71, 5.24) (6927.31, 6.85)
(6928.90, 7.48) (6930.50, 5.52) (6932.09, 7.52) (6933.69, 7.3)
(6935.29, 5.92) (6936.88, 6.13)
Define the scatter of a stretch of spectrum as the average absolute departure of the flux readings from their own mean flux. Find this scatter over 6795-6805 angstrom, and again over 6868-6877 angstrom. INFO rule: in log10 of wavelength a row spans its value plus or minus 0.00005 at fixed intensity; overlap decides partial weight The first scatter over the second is 1.12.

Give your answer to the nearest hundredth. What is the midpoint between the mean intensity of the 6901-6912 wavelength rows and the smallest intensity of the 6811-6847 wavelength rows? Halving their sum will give 6.29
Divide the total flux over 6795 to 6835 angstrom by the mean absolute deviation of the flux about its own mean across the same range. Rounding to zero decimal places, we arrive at 224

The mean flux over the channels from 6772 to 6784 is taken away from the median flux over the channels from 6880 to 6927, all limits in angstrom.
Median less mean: -0.34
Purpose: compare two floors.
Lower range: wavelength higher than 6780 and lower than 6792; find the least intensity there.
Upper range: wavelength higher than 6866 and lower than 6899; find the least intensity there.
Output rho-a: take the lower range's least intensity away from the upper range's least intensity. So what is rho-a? -1.0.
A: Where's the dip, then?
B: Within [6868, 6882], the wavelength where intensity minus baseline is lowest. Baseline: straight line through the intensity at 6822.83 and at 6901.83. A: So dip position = 6873.29 angstrom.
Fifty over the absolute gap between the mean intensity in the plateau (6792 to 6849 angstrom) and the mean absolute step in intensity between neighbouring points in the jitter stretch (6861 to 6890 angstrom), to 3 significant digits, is 8.75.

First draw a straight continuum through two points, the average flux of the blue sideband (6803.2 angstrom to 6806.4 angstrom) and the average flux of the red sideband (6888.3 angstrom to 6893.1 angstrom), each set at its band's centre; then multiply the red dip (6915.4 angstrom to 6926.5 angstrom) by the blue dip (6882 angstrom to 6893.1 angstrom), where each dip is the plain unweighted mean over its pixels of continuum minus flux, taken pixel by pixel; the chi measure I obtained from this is 0.08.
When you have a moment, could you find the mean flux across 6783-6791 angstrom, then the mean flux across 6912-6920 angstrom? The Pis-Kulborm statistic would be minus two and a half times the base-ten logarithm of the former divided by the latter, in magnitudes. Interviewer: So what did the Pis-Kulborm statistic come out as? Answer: -0.05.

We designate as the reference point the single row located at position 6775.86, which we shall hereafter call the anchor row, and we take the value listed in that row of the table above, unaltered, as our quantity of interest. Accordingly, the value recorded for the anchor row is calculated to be 8.2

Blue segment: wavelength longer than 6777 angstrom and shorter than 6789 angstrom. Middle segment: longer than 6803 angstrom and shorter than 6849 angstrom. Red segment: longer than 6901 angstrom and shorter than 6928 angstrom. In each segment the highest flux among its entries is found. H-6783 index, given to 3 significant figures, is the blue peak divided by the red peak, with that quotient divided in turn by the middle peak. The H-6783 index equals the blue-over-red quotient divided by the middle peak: 0.101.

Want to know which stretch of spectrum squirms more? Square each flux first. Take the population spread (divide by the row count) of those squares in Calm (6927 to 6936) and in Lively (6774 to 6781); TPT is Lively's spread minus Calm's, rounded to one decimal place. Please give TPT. 2.8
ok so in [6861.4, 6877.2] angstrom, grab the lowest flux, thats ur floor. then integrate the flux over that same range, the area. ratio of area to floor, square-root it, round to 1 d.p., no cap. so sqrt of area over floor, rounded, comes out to 5.2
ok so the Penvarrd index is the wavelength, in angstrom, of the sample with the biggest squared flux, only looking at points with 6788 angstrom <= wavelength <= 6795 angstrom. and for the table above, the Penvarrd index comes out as 6788.35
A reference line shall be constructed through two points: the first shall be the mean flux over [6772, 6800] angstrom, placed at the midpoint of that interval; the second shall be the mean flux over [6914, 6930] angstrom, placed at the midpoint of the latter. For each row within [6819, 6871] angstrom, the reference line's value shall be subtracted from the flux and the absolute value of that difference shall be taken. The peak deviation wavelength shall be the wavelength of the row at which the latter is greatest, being 6865.38 angstrom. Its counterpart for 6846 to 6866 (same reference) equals 6865.38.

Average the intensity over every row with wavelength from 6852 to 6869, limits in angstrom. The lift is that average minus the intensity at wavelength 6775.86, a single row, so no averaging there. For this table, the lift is -1.0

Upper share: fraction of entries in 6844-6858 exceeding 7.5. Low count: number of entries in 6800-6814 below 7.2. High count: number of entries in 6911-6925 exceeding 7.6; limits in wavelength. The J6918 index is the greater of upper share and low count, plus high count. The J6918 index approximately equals 11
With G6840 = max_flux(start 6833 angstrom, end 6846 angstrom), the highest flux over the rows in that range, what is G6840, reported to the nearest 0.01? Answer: 8.99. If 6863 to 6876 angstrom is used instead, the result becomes 10.50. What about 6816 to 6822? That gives 8.78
